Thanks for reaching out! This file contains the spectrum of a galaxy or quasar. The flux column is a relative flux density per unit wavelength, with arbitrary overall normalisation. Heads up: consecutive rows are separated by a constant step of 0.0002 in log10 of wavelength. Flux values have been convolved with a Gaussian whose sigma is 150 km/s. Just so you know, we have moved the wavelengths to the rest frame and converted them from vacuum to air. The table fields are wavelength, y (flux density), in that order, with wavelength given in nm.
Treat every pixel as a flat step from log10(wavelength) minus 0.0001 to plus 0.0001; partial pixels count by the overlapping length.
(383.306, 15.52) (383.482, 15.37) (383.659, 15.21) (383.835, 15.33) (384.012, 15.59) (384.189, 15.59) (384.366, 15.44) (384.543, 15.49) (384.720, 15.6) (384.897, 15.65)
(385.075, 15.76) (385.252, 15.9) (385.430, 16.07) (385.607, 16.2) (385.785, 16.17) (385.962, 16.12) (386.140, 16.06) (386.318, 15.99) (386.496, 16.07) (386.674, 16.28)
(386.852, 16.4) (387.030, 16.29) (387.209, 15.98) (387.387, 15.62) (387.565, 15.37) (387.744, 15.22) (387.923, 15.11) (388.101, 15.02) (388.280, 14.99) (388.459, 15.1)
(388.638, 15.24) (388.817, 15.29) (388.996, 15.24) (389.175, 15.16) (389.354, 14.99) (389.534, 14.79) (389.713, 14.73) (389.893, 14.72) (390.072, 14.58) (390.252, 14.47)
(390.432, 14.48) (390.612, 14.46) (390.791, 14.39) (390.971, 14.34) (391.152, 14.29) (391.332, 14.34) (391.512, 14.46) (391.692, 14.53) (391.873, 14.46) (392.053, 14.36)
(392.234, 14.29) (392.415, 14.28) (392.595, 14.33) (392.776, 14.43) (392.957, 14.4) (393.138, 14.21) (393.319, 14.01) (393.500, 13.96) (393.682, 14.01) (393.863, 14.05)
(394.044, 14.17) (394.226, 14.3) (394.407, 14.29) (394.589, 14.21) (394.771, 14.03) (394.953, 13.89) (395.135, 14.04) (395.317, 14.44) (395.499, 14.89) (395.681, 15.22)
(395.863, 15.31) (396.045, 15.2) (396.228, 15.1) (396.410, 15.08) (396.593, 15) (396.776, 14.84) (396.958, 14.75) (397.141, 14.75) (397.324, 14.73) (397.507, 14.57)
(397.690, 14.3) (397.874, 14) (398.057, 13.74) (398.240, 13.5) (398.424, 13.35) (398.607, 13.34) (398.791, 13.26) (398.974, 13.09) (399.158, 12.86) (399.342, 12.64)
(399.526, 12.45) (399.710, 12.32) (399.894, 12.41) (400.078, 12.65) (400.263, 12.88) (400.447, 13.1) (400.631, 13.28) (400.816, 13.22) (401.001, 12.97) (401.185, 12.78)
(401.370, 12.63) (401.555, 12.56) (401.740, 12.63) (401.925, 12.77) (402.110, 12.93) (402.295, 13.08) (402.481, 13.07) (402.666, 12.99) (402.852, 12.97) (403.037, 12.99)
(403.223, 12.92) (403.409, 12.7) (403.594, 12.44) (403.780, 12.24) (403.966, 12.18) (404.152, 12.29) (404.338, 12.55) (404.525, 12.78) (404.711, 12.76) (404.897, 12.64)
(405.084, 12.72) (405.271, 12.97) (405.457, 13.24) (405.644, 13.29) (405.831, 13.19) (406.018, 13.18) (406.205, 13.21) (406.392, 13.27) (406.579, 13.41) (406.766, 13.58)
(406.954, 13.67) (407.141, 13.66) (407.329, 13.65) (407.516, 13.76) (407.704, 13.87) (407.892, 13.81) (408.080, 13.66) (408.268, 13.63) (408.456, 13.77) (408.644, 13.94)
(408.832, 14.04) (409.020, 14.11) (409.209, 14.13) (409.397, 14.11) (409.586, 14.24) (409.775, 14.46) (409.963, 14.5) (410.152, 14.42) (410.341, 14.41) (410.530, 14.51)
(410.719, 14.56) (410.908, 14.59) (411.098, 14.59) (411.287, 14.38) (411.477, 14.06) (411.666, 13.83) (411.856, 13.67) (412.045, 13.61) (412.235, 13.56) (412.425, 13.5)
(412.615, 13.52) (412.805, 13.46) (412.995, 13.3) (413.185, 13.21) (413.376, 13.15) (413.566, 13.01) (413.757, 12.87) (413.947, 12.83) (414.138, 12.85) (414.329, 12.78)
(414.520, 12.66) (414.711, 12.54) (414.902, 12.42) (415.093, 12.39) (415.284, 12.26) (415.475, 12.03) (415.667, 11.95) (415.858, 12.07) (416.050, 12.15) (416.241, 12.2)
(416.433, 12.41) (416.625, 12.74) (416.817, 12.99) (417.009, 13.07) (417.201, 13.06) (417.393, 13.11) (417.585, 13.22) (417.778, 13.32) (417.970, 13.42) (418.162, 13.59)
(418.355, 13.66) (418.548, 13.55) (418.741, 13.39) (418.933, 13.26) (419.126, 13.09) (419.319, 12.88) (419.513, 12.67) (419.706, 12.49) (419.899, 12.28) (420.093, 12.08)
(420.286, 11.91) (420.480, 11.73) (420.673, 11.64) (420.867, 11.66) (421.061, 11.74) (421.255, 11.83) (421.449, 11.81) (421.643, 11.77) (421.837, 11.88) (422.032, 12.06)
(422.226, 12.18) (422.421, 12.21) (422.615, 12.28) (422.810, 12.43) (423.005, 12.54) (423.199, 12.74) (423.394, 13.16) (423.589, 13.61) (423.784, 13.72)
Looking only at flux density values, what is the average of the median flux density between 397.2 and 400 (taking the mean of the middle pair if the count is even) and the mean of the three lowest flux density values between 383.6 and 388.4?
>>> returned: 14.2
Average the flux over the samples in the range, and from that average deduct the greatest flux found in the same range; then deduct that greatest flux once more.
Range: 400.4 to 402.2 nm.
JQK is -13.7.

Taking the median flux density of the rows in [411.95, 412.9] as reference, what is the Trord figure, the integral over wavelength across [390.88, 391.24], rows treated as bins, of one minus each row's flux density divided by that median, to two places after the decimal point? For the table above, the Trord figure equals -0.02 nm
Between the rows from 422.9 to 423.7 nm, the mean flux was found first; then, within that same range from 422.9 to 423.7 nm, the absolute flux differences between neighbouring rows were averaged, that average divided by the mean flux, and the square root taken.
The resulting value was 0.17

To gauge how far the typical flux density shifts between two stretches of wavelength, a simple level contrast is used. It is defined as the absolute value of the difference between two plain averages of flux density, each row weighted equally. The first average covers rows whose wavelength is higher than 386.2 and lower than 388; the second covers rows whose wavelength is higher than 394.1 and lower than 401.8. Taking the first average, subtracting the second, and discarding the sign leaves 2.06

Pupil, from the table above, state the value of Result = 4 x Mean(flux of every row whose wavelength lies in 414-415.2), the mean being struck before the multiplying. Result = 50.4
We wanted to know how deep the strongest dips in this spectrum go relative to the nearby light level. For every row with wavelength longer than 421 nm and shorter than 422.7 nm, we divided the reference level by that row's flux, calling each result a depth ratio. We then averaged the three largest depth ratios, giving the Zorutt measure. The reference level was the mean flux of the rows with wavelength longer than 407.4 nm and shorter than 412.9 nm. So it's 1.19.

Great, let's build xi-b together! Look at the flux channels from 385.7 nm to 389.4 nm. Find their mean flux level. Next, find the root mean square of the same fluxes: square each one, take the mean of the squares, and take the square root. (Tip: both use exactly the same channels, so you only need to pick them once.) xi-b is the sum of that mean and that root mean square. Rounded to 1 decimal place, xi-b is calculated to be 31.2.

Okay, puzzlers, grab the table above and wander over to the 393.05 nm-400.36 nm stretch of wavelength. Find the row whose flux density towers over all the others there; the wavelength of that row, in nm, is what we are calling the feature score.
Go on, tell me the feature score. 395.863 nm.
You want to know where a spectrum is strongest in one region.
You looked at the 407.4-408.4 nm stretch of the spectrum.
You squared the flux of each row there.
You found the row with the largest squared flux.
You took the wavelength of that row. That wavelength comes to 407.704 nm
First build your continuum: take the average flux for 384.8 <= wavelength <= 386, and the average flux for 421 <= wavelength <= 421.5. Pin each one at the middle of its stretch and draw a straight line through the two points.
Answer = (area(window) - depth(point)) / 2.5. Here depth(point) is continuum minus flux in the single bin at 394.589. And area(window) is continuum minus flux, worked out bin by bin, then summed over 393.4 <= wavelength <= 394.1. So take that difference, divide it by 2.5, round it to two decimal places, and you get 1.25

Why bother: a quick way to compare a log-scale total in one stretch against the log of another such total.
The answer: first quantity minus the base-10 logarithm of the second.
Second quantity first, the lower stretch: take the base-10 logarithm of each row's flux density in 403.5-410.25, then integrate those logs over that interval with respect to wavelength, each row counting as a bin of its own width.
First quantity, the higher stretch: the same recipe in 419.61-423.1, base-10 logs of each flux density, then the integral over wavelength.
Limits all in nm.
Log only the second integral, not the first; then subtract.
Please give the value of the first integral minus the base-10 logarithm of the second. 2.9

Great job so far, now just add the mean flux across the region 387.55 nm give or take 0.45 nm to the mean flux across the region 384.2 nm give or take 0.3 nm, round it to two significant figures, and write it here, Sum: 31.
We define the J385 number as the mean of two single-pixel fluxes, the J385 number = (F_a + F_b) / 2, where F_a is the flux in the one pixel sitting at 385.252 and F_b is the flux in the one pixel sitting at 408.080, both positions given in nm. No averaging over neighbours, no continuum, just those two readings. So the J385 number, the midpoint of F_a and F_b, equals 14.8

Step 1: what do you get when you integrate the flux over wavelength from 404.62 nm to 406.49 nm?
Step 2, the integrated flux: 24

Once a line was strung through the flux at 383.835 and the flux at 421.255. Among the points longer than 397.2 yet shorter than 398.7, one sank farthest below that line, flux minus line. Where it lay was 398.424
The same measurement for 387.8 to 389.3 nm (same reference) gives 388.280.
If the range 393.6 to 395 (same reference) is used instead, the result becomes 394.953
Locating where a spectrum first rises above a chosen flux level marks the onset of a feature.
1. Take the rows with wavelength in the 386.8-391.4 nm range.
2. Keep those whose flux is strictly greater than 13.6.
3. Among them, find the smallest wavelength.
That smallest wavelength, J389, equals 386.852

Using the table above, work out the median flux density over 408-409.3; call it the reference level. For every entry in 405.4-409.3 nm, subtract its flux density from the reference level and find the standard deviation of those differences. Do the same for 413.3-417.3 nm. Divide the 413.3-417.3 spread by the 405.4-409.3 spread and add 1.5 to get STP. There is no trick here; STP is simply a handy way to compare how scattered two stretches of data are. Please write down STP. 2.7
